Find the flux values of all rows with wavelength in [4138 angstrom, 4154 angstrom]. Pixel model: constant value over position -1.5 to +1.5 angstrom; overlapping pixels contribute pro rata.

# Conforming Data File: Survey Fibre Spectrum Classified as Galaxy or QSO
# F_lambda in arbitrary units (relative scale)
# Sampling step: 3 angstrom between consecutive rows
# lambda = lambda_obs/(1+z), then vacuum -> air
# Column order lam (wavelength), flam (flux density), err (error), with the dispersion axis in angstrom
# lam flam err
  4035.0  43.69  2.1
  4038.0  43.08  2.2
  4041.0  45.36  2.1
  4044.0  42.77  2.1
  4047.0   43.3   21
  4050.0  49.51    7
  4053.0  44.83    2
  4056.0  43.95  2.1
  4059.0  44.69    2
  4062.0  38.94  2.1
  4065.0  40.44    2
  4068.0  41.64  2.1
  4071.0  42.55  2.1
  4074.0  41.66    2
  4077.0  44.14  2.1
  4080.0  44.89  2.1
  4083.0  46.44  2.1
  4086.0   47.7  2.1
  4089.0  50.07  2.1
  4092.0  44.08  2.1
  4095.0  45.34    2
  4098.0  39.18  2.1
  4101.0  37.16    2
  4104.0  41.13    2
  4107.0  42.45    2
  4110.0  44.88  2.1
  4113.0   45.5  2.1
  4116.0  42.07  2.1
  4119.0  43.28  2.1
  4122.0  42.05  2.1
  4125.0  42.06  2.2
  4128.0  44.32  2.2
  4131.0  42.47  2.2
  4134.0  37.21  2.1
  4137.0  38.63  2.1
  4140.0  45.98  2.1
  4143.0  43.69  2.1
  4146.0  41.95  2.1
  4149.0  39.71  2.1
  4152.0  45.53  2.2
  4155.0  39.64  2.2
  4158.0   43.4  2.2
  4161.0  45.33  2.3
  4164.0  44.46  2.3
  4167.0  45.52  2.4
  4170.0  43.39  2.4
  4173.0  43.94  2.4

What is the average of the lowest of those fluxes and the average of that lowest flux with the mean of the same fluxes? 40.6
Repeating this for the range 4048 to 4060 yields 44.4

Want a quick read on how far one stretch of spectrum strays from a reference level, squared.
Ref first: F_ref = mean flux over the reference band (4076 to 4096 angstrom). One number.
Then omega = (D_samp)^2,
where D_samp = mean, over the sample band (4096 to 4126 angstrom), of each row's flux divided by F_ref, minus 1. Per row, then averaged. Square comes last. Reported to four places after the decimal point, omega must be 0.0080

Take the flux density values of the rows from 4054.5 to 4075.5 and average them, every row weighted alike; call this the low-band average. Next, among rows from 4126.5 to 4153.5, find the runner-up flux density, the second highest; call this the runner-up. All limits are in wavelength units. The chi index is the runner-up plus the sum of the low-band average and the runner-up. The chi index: 133.0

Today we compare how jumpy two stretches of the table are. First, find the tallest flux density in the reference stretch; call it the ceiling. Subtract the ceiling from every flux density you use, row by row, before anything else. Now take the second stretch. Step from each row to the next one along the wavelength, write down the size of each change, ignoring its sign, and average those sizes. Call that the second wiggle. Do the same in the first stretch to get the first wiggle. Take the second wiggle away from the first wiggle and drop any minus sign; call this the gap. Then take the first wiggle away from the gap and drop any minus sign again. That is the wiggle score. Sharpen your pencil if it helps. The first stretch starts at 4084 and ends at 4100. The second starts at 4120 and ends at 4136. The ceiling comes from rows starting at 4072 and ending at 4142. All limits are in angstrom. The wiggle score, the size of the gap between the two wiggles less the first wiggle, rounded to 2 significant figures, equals 2.3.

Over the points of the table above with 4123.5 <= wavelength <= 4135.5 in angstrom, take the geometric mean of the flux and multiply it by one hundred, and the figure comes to 4143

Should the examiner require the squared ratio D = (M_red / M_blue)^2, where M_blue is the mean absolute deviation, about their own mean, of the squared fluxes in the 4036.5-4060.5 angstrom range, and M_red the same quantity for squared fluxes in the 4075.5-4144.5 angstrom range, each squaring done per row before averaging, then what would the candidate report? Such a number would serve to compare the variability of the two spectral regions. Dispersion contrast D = 2.6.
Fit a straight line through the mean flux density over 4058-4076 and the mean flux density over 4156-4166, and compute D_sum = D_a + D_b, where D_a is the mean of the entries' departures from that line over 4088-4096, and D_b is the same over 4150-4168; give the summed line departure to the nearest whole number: 4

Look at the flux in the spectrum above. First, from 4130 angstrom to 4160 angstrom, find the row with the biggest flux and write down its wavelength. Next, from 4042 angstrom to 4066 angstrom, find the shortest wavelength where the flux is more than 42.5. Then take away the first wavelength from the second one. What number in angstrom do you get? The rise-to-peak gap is -96 angstrom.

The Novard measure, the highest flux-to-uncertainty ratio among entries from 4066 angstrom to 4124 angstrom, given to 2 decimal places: 23.84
